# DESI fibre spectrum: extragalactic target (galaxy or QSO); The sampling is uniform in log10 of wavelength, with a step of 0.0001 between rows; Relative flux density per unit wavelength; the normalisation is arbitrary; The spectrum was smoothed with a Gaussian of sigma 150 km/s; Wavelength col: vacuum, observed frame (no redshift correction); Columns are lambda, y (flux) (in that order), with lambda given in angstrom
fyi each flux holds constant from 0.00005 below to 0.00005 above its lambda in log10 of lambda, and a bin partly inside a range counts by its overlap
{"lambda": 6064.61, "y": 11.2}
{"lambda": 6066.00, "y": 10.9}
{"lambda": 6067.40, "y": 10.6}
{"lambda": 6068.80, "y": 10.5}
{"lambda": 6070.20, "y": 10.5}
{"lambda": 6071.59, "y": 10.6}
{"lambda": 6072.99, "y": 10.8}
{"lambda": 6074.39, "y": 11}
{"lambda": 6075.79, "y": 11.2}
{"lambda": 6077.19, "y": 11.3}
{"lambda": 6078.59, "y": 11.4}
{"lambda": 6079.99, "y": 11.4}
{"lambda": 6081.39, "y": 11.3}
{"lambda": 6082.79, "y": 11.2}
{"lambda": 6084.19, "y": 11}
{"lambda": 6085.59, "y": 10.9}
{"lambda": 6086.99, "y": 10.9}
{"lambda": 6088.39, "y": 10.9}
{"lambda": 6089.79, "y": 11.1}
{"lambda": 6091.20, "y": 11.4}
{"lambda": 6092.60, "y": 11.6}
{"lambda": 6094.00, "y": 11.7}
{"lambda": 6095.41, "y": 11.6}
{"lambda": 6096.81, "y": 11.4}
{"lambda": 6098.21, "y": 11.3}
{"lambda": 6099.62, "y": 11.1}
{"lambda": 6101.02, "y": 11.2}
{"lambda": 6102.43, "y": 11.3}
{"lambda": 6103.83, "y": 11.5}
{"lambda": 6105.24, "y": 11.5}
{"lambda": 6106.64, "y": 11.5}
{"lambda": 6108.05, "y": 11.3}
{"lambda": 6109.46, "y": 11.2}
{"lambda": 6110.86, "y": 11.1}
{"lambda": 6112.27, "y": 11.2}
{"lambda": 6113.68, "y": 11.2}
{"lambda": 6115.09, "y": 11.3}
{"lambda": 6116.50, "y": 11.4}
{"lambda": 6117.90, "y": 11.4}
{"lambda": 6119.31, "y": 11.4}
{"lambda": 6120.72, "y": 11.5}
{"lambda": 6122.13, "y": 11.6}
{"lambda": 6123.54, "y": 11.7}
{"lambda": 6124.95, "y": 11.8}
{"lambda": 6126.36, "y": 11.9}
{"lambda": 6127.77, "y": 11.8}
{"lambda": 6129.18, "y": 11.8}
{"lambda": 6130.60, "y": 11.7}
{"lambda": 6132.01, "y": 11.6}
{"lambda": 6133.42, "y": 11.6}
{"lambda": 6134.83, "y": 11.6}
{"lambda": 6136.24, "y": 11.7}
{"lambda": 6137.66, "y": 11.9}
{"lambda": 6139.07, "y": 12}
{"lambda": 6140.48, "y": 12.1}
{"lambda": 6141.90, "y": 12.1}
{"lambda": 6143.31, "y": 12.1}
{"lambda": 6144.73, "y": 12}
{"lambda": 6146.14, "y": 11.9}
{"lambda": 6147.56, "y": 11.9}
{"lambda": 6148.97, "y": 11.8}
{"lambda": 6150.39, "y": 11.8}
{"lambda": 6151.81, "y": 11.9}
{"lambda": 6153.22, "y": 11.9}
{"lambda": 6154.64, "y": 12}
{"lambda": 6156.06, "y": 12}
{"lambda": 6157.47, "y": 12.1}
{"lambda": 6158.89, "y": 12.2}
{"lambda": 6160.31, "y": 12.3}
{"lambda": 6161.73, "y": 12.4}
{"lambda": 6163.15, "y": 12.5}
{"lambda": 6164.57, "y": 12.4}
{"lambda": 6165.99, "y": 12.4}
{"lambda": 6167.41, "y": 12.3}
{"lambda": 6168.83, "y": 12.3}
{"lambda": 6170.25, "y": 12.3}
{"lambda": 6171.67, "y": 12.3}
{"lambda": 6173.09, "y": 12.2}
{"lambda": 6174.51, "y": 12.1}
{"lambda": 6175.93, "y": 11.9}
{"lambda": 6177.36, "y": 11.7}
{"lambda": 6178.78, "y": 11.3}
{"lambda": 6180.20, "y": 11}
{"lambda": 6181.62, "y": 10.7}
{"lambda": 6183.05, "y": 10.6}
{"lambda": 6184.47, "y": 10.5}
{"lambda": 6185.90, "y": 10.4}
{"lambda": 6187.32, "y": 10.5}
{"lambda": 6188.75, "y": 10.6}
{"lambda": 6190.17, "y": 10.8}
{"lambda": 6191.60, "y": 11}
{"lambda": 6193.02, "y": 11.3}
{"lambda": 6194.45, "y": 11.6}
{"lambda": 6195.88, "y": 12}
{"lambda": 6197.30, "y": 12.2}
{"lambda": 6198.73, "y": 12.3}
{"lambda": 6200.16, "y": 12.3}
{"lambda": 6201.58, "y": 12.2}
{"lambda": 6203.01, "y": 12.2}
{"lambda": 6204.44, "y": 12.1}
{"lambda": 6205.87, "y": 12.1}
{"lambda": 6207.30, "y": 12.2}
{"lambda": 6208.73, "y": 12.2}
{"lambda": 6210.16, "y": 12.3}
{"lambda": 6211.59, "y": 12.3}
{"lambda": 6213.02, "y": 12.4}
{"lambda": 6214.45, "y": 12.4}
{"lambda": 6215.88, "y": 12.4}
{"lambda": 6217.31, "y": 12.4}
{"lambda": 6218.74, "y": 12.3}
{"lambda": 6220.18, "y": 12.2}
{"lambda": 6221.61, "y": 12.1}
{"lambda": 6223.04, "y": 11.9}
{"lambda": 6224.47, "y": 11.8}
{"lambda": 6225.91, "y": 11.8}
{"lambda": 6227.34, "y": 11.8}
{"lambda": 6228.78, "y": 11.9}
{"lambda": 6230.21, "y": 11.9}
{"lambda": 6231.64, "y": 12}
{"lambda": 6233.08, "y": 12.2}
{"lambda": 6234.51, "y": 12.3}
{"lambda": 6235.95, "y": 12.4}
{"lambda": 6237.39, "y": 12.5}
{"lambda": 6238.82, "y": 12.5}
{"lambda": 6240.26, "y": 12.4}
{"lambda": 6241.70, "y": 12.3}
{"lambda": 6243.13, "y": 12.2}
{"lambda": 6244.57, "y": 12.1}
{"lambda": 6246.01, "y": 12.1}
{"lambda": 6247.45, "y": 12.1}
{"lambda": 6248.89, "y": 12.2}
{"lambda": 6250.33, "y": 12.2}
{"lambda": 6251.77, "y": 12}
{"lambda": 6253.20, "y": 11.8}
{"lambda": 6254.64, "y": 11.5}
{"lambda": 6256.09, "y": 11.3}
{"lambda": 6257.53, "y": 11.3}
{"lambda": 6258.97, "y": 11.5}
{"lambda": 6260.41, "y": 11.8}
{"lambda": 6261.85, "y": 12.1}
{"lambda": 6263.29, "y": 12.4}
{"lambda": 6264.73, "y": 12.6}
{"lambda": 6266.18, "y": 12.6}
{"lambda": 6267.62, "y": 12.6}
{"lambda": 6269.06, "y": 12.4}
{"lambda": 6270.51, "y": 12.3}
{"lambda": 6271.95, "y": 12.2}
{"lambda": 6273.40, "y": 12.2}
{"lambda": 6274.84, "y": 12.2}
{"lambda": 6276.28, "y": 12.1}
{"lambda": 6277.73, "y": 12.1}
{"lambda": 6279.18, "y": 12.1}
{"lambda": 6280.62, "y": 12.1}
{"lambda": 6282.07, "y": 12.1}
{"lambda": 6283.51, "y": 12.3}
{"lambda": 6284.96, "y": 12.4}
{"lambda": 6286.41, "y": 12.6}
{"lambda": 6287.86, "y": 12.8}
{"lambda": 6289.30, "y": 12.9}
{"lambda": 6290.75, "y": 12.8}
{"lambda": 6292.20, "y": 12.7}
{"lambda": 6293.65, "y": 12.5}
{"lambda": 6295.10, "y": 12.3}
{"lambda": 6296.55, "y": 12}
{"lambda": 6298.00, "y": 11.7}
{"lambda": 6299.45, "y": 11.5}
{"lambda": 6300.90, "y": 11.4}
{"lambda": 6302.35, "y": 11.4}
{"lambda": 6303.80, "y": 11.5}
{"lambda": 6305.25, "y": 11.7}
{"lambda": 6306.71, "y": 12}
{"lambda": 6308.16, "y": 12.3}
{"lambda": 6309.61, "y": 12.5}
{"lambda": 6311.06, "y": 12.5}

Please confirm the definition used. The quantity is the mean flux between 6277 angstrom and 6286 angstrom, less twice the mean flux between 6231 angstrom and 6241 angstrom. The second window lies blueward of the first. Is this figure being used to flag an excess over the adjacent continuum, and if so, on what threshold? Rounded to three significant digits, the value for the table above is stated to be -12.5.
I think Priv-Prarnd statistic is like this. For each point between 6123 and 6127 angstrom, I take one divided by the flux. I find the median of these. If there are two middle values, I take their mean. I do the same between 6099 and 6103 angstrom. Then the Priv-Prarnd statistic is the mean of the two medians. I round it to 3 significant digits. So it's 0.0870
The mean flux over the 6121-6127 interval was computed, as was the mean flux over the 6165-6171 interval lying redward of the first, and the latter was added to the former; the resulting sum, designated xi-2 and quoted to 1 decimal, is 24.1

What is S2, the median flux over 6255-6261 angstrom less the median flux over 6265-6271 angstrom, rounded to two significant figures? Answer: -1.1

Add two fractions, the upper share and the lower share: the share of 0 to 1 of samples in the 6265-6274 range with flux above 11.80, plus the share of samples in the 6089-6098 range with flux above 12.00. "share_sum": 1.00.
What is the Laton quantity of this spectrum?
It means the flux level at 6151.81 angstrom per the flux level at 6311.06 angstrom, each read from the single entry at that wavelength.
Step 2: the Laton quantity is 0.95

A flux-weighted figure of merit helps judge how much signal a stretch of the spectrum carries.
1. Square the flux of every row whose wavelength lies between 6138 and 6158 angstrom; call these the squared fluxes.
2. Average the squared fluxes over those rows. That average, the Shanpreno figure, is 143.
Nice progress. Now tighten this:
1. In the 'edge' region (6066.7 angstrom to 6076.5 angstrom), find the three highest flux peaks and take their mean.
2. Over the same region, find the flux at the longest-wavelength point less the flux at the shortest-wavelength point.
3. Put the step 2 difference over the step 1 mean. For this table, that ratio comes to 0.05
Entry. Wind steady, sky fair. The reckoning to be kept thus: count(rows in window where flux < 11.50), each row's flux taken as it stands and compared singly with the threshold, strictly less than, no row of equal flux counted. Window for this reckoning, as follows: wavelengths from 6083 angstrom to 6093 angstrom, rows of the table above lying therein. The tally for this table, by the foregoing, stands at 6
